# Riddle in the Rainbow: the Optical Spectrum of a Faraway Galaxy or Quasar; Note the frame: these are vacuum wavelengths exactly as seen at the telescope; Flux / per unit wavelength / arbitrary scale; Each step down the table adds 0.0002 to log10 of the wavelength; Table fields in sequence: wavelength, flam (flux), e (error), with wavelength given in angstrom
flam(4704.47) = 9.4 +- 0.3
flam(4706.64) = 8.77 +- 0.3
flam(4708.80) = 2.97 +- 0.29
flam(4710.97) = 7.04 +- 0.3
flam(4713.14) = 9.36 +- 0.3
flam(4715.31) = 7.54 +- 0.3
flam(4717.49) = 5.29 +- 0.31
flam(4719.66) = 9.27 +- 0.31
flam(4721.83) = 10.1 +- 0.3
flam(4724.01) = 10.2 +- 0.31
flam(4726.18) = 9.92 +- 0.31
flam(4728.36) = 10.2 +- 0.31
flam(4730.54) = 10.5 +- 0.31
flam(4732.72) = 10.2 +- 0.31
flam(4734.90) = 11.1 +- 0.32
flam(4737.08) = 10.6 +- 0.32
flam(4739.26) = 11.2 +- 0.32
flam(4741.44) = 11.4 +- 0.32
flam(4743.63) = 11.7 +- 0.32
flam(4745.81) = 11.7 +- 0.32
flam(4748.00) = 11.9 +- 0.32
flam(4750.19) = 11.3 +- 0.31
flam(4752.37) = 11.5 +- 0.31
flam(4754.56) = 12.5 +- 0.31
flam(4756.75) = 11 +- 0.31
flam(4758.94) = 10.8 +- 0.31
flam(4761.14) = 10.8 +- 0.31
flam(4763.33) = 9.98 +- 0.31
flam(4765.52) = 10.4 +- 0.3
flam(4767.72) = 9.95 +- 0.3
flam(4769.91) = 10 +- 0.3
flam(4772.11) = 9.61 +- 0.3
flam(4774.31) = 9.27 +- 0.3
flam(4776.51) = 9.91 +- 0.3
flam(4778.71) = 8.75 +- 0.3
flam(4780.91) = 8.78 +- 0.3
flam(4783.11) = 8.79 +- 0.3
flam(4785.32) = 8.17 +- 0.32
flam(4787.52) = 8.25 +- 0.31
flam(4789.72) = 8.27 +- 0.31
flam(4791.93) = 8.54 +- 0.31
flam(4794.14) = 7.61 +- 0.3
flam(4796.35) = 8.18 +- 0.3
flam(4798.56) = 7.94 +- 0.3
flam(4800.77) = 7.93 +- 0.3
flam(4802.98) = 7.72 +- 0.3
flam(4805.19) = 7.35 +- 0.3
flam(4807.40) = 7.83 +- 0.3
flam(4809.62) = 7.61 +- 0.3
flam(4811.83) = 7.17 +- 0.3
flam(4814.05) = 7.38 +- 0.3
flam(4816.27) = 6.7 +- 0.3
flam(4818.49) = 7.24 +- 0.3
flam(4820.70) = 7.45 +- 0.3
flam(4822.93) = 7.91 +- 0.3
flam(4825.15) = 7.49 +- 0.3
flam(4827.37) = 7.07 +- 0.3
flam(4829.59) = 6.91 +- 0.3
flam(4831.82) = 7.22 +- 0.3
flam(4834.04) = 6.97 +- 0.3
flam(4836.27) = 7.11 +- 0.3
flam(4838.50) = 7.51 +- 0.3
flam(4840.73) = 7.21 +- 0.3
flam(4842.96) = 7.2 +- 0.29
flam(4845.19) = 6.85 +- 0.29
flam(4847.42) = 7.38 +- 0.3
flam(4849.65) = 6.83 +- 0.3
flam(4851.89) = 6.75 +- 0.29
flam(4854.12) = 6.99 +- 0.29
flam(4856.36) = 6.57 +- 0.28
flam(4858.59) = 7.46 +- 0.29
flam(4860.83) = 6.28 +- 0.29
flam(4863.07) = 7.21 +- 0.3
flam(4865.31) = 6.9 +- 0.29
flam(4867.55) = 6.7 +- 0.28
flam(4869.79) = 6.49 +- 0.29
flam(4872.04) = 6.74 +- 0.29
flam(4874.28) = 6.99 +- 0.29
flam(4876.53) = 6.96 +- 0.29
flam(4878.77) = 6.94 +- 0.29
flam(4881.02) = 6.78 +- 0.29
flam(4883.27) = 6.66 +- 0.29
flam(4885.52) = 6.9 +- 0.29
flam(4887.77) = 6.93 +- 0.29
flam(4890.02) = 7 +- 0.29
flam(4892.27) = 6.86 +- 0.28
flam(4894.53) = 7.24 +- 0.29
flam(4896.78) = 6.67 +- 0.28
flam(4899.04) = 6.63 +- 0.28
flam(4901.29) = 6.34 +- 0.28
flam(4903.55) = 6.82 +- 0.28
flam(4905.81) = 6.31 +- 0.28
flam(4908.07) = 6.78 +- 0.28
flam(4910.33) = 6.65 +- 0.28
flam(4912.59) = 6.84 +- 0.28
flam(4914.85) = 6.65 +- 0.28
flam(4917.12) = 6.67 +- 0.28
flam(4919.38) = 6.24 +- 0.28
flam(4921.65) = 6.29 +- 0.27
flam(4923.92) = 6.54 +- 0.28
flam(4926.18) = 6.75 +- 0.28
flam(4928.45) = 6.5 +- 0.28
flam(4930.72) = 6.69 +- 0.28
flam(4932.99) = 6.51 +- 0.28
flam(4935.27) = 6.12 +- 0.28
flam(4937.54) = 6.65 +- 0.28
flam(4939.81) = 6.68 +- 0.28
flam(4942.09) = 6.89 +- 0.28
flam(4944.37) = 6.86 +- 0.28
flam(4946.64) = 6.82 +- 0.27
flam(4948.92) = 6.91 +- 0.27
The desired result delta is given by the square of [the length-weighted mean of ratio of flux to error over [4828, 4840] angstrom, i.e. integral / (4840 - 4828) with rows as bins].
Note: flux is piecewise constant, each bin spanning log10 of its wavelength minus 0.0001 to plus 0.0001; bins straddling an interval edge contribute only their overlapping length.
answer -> 567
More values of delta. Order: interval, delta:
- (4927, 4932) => 556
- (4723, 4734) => 1085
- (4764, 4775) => 1080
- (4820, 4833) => 598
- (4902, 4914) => 567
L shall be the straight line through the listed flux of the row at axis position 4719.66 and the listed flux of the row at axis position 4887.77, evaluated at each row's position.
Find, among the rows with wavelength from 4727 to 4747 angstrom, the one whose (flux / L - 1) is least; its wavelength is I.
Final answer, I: 4728.36 angstrom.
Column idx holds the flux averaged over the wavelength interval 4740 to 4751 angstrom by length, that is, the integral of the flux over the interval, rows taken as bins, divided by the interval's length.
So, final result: 11.6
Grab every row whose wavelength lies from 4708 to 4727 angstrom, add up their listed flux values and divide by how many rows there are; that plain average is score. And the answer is 8.0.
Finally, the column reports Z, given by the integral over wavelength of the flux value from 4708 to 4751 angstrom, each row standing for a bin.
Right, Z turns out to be 418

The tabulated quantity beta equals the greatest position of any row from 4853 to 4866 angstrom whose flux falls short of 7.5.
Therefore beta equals 4865.31 angstrom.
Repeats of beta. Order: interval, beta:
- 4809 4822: 4820.70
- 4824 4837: 4836.27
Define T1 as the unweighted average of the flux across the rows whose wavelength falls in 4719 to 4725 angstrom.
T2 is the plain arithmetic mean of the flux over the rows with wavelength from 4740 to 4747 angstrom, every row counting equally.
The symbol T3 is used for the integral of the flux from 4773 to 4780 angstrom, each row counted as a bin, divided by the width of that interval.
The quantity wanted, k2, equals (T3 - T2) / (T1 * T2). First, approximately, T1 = 9.9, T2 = 12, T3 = 9.3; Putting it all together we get -0.020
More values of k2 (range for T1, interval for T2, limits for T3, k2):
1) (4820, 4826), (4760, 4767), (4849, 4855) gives -0.045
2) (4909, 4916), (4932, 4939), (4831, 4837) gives 0.016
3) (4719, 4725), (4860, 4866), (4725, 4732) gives 0.051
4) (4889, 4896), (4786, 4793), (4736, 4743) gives 0.047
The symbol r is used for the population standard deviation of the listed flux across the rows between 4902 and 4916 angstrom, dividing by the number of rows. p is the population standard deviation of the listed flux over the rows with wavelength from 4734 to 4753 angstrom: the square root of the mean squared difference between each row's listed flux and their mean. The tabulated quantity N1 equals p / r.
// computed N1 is 2.0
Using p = 0.37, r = 0.18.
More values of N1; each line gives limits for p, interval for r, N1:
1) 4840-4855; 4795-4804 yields 1.3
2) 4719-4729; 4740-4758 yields 0.8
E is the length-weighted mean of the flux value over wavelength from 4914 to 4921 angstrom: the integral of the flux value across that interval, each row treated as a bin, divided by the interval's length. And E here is 6.5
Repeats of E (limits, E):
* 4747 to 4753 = 11.6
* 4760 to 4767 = 10.4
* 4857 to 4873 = 6.8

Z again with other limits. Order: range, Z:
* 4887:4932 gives 300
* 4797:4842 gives 333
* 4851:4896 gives 309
